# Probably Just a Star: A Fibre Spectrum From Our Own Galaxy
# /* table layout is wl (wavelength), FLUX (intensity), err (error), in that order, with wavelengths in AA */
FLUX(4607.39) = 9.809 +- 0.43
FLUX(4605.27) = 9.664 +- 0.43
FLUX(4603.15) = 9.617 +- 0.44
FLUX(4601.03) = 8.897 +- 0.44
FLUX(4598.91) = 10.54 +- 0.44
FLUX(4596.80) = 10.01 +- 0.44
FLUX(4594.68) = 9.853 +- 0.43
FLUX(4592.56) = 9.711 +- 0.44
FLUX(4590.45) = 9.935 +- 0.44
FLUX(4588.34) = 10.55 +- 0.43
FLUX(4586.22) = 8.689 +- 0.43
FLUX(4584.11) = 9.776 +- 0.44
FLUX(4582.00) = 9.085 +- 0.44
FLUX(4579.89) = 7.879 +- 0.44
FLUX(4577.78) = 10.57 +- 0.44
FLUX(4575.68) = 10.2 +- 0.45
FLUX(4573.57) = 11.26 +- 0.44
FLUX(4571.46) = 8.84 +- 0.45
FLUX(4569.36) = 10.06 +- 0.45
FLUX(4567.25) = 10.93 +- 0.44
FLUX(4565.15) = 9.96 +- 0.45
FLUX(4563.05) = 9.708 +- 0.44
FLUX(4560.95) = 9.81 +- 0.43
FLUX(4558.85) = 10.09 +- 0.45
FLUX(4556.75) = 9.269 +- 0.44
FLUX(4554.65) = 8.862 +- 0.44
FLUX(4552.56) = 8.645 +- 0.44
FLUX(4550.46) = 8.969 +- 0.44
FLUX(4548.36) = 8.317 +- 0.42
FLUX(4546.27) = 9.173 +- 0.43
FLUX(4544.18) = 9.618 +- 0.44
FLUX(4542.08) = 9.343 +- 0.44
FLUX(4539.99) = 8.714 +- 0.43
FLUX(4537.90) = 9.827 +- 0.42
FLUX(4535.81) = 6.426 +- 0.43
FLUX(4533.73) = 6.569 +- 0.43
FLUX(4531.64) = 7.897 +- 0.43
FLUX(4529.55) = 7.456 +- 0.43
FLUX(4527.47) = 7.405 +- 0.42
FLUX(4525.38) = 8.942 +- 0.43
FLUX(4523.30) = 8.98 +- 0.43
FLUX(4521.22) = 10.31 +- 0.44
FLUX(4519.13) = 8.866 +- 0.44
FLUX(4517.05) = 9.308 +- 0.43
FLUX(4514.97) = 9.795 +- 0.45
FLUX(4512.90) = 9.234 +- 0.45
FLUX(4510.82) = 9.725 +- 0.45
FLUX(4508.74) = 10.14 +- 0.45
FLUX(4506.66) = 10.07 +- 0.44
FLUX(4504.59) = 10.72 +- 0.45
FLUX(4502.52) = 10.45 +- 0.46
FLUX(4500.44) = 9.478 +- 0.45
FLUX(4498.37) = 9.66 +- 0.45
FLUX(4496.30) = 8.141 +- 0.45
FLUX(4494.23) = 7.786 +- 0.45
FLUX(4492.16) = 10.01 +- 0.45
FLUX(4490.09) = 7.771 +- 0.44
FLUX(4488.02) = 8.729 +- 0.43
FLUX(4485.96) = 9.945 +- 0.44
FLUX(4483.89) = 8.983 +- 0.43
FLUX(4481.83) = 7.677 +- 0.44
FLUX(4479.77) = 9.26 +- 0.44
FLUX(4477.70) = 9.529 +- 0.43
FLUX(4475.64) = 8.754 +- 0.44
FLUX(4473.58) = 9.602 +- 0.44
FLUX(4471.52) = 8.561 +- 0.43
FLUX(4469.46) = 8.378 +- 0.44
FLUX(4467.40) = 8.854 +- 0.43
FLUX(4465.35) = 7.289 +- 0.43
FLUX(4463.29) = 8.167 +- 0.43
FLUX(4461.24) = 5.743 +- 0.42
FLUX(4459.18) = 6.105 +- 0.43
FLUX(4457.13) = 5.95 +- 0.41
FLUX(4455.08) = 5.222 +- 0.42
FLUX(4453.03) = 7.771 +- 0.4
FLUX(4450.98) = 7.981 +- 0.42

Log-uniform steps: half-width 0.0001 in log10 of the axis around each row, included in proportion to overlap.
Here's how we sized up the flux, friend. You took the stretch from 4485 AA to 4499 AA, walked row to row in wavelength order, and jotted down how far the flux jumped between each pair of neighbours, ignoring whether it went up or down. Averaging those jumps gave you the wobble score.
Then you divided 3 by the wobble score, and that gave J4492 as 2.1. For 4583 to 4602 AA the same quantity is 3.8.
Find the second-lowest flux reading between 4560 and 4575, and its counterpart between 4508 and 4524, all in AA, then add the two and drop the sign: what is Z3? 18.7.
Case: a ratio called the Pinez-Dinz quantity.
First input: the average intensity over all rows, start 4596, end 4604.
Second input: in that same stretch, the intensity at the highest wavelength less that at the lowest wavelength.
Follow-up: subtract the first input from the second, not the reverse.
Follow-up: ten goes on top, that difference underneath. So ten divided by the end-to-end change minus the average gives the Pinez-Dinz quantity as -0.98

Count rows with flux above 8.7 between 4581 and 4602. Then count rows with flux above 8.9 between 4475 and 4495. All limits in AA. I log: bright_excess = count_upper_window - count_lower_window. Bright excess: 4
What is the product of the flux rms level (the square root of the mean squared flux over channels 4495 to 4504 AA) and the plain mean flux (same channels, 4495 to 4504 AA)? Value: 89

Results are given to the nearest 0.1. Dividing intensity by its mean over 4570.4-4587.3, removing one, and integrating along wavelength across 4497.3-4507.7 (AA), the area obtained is 0.6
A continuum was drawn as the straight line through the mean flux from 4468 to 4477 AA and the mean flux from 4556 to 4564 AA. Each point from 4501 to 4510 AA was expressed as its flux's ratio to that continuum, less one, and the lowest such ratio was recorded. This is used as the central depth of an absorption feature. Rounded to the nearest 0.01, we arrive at 0.10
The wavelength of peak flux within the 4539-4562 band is 4558.85 AA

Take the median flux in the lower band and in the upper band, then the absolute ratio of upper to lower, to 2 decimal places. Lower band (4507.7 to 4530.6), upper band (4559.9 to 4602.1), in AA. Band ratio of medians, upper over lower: 1.07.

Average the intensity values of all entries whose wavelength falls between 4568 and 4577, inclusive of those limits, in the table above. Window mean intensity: 10.1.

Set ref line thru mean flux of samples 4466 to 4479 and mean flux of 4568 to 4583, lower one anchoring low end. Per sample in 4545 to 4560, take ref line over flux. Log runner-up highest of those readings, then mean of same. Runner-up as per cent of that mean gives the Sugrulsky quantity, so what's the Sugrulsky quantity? 104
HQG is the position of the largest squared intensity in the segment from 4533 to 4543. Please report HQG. 4537.90 AA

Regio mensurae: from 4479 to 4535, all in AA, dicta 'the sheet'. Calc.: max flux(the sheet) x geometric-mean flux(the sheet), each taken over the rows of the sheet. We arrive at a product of 96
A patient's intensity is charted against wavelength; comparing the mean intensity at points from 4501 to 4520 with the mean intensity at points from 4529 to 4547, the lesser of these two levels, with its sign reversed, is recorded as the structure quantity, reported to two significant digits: -8.3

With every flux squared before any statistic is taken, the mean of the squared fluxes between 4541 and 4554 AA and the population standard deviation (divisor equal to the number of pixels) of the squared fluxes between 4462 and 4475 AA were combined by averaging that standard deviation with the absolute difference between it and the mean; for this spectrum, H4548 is 41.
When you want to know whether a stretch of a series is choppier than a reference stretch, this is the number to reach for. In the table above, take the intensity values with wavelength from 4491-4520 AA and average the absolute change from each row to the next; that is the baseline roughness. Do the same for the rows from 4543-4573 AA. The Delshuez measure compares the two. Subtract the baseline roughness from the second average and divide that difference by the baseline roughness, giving -0.1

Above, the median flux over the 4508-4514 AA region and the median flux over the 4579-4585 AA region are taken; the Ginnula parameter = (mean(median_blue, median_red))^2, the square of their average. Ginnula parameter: 88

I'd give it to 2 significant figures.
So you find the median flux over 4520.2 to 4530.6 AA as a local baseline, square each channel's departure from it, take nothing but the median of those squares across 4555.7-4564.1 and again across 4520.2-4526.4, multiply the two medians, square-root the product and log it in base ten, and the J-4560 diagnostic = -1.5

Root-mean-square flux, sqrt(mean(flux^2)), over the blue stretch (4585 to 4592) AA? 9.76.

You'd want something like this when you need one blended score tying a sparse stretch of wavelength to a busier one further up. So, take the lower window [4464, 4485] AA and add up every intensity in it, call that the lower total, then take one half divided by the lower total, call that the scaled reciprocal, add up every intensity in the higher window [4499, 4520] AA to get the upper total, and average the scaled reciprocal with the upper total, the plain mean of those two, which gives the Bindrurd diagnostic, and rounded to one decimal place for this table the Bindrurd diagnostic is 48.9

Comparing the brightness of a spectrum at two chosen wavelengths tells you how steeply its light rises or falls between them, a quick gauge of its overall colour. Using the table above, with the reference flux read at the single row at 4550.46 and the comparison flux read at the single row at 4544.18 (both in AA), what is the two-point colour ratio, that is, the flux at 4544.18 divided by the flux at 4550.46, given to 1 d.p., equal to 1.1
